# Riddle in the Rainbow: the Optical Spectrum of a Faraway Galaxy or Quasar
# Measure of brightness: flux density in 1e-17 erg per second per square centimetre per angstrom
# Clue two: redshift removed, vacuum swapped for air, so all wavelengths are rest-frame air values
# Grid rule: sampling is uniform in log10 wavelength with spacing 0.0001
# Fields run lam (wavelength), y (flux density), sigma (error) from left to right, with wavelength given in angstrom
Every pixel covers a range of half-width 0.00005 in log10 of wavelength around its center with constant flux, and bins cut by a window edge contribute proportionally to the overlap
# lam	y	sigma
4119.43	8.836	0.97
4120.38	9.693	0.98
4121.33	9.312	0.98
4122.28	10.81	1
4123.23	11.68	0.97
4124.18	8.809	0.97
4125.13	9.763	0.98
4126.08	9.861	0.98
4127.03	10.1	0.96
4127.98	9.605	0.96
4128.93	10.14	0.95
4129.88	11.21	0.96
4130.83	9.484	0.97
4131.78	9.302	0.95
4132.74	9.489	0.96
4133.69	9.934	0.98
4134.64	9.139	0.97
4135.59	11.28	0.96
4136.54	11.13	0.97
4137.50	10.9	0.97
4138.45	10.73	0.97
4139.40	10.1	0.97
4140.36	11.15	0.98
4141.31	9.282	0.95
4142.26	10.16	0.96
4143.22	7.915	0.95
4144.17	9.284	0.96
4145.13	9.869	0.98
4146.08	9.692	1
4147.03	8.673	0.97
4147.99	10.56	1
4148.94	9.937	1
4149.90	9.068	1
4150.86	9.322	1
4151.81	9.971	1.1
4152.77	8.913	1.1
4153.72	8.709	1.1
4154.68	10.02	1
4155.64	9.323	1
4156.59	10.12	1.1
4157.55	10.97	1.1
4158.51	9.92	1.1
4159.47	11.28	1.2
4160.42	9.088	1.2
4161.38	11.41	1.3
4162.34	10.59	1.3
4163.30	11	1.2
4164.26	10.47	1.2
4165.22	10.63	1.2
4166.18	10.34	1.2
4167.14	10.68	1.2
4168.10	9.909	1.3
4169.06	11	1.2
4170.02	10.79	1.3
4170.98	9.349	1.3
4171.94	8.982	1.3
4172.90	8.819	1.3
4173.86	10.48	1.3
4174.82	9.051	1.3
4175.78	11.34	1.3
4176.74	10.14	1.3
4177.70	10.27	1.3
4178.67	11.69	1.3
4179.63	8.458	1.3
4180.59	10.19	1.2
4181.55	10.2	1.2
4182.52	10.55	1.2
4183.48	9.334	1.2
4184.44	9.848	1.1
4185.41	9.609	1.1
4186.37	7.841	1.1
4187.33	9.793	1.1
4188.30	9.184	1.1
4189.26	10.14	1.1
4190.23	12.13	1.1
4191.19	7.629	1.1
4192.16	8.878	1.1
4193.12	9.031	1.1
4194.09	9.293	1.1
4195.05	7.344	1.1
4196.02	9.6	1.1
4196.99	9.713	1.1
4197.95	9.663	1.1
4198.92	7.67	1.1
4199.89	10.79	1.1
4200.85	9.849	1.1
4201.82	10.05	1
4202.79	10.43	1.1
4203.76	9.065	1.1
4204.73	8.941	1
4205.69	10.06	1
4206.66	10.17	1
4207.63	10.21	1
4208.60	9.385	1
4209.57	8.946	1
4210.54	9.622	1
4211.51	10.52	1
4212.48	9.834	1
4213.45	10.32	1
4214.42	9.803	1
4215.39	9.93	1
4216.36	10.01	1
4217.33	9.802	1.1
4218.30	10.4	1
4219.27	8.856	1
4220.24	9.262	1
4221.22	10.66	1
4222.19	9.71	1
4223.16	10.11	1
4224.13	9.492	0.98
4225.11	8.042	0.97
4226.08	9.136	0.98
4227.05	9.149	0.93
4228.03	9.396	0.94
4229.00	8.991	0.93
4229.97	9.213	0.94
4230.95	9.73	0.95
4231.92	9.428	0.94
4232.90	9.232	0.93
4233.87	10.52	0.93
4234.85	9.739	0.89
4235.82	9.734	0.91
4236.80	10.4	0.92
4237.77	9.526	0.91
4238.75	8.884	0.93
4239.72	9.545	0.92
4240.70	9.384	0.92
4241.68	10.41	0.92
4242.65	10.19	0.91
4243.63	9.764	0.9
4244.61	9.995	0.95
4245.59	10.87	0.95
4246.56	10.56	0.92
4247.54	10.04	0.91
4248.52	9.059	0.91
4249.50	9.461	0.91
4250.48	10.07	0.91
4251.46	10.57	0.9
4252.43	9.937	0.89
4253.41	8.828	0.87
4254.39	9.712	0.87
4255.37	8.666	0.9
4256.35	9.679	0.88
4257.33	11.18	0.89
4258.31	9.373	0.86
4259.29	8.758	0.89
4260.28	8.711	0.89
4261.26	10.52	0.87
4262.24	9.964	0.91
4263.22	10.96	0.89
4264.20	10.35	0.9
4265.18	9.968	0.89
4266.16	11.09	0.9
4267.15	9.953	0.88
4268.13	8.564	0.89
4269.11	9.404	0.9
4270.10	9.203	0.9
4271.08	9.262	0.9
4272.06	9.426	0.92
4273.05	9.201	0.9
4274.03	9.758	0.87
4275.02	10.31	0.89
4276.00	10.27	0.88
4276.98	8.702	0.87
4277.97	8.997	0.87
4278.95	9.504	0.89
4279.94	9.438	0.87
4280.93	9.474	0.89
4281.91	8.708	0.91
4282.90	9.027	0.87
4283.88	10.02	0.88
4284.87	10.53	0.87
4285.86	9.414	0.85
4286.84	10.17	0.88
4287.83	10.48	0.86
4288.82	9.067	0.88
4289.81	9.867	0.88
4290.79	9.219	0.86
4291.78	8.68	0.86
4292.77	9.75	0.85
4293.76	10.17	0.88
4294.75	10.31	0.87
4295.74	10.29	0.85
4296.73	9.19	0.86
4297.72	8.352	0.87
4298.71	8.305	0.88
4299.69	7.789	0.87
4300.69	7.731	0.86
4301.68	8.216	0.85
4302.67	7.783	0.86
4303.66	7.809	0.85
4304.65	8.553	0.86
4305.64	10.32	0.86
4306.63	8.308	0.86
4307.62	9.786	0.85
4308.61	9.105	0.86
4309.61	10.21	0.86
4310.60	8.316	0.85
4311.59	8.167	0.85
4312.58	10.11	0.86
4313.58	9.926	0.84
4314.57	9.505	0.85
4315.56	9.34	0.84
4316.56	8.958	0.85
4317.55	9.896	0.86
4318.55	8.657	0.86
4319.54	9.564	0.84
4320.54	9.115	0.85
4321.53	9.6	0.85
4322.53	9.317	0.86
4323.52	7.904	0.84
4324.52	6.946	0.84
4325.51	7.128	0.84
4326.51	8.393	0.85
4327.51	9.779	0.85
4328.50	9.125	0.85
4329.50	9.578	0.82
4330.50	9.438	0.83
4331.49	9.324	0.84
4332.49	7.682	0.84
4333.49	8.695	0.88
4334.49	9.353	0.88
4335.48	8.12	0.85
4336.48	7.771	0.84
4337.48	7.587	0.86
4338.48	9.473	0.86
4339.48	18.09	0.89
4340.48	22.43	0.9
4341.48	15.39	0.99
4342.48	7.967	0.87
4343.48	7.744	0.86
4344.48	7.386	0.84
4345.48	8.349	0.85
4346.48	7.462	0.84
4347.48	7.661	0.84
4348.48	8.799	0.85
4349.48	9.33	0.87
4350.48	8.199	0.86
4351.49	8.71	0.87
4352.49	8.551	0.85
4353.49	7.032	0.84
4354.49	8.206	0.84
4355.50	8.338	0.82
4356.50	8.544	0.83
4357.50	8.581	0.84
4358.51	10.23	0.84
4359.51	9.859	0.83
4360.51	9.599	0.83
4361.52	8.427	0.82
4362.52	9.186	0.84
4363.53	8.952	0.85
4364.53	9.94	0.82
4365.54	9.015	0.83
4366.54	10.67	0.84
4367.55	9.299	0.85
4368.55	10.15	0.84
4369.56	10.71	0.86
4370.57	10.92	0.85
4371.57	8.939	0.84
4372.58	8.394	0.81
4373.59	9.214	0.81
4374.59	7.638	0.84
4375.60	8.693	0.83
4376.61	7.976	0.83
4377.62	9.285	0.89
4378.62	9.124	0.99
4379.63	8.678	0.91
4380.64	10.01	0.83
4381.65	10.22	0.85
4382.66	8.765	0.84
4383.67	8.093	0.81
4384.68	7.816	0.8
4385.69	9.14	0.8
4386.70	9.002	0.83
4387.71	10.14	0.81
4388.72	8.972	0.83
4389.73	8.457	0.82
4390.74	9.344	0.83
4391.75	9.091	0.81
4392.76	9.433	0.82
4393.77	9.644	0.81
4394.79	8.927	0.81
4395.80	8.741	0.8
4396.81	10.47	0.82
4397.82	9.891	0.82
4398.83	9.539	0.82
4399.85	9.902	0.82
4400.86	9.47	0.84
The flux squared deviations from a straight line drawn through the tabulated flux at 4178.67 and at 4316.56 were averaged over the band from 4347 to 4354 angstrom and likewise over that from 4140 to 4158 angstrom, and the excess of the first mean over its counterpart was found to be -7.2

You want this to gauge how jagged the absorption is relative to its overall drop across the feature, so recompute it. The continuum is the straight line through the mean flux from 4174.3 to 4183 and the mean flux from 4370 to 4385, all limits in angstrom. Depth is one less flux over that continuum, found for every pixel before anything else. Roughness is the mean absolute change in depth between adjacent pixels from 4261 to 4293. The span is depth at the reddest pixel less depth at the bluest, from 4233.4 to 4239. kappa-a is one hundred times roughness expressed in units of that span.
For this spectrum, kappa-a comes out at 41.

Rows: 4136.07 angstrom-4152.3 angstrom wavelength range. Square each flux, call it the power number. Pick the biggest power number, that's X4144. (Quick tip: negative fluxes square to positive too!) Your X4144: 124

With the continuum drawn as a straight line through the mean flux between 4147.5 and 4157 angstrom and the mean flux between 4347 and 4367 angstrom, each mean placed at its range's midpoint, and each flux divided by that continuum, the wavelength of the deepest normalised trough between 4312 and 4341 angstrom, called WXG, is 4324.52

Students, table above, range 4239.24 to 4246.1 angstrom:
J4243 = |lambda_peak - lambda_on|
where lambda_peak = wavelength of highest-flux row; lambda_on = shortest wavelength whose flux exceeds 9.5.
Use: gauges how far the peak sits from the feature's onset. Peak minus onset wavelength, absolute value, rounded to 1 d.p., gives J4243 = 5.9 angstrom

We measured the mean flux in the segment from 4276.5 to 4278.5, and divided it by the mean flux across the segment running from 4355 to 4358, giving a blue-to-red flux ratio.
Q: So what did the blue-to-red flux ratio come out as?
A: 1.04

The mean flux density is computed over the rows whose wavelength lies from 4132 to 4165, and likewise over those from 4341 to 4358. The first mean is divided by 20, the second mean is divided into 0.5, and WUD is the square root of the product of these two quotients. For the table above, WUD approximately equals 0.170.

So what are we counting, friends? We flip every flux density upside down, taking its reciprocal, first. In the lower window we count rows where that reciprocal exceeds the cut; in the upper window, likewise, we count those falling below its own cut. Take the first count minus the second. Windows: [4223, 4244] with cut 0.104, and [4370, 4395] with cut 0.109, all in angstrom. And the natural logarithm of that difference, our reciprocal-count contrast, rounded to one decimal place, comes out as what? 1.4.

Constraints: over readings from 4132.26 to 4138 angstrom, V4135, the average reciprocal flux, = 0.098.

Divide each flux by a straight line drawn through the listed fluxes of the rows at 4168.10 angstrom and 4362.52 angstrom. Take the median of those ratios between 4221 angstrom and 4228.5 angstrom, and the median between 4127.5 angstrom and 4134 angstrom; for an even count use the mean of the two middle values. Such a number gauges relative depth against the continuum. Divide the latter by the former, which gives 0.98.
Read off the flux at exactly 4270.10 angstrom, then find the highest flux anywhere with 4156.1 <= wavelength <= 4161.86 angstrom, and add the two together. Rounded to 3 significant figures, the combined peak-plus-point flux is 20.6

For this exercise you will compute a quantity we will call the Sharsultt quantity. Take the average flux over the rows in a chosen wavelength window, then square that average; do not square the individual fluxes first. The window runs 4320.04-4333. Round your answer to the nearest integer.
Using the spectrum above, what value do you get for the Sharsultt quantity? 76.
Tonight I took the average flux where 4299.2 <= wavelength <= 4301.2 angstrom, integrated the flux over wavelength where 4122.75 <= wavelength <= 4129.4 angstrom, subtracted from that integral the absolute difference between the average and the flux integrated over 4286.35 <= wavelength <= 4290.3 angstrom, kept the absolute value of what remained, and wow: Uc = 35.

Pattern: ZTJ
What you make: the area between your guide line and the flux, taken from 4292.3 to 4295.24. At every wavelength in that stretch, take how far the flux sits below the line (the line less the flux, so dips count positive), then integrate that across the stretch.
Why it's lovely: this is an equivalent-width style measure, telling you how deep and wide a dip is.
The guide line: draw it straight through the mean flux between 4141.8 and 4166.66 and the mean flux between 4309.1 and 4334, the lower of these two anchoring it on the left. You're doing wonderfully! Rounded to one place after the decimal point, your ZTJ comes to -2.8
